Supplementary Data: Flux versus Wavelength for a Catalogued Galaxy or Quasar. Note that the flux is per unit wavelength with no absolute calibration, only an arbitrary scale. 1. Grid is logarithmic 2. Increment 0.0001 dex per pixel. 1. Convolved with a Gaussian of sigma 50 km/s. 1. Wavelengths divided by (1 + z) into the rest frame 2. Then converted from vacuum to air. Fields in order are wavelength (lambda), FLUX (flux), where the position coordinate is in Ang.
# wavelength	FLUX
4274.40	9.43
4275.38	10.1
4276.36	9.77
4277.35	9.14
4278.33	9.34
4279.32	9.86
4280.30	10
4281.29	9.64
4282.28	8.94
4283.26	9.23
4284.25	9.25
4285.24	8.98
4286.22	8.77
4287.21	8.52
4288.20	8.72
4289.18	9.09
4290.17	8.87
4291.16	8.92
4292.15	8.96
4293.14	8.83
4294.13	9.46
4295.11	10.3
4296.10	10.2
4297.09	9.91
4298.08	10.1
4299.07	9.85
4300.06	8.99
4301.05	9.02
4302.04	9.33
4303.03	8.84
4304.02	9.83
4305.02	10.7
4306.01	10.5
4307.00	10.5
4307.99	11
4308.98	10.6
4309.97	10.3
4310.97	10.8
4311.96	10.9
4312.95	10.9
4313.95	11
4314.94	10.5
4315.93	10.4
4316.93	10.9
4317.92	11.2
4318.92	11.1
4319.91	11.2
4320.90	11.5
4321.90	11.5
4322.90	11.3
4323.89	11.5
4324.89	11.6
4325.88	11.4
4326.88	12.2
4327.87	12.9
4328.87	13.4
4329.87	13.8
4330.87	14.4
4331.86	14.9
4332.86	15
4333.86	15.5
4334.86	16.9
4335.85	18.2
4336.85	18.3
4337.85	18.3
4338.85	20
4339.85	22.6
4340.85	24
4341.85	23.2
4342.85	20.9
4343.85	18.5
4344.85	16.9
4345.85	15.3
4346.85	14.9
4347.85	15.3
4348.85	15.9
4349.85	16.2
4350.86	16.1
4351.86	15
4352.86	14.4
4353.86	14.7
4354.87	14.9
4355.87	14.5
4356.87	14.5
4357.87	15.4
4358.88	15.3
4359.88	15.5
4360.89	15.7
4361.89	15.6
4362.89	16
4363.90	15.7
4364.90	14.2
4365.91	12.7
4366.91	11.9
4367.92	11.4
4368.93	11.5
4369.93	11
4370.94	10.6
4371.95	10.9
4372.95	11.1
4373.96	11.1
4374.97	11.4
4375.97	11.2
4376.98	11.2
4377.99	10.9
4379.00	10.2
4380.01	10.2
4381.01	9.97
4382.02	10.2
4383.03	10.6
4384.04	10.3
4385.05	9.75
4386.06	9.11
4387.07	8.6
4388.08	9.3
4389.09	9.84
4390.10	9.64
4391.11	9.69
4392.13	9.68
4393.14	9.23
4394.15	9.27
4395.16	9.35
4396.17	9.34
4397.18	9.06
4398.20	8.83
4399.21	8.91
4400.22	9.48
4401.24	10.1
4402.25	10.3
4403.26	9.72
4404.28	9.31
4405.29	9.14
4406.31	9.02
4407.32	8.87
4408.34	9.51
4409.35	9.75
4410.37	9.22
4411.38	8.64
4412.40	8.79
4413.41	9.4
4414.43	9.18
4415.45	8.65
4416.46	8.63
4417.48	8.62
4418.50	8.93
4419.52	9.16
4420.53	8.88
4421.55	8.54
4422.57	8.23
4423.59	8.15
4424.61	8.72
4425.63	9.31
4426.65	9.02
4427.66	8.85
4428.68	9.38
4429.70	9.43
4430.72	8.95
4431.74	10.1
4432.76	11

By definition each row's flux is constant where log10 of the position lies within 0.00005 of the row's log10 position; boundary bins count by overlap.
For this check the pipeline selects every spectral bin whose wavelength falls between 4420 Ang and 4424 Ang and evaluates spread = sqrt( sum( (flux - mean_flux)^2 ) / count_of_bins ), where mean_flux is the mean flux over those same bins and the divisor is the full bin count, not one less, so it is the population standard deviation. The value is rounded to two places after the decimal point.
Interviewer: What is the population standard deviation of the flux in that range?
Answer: 0.29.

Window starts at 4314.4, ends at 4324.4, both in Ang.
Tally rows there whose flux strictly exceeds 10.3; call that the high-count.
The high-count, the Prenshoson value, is 10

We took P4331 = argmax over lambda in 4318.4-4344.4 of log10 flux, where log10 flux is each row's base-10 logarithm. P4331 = 4340.85 Ang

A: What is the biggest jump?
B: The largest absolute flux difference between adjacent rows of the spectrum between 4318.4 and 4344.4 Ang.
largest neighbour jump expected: 2.6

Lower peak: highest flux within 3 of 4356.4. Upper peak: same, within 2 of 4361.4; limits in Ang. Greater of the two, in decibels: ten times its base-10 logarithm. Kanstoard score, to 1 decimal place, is 12.0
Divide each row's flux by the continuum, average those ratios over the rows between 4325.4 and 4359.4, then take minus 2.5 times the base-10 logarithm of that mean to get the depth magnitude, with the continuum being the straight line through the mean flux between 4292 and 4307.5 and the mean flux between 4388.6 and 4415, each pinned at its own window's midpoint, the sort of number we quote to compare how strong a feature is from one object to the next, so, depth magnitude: -0.58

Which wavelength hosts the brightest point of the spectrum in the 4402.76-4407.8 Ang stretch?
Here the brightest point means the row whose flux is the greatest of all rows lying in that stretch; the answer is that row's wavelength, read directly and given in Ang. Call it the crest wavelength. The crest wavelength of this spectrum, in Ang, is 4403.26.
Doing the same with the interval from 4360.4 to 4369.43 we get 4362.89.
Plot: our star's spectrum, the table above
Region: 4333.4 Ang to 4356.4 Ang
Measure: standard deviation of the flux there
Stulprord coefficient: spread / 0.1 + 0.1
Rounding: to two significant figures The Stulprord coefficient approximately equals 29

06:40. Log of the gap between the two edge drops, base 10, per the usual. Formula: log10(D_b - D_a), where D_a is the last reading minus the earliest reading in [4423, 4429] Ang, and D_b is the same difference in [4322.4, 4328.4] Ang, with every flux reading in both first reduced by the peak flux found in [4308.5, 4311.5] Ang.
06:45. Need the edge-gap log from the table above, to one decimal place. -0.4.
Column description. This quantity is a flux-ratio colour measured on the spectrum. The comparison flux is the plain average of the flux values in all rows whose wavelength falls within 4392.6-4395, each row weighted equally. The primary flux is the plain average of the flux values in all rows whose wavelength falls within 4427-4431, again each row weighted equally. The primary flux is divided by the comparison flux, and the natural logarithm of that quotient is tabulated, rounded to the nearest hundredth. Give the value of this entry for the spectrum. -0.01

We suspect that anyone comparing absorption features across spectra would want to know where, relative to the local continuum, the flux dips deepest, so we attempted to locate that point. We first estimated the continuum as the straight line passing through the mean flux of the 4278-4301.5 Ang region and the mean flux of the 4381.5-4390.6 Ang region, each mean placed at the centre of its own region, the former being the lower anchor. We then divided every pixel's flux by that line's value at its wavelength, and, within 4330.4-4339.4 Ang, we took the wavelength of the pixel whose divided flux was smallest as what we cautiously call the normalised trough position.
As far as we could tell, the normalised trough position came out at 4330.87 Ang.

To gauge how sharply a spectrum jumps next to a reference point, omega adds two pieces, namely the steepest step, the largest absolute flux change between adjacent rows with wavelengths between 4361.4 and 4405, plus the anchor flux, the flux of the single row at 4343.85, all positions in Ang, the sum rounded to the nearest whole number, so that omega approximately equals 20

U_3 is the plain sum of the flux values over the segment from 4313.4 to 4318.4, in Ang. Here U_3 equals 54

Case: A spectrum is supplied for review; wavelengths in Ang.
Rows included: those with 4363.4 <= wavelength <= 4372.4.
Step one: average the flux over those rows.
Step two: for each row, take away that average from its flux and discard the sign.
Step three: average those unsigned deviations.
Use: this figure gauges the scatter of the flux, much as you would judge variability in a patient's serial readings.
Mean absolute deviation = 1.3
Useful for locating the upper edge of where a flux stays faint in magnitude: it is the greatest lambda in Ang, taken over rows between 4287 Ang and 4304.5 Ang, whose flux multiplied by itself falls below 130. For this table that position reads 4304.02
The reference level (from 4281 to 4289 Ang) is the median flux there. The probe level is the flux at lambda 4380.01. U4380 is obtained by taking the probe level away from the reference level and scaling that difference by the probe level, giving -0.1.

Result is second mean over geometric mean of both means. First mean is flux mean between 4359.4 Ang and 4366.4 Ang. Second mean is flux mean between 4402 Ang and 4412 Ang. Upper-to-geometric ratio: 0.79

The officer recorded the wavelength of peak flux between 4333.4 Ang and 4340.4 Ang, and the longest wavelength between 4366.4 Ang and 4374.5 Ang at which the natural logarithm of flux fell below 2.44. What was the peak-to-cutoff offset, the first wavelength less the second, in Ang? -34.1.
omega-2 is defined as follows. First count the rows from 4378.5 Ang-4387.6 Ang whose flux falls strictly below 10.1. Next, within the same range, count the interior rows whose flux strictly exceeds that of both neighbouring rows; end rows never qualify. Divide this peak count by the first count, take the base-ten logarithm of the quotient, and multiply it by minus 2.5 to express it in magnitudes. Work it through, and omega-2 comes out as 1.5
